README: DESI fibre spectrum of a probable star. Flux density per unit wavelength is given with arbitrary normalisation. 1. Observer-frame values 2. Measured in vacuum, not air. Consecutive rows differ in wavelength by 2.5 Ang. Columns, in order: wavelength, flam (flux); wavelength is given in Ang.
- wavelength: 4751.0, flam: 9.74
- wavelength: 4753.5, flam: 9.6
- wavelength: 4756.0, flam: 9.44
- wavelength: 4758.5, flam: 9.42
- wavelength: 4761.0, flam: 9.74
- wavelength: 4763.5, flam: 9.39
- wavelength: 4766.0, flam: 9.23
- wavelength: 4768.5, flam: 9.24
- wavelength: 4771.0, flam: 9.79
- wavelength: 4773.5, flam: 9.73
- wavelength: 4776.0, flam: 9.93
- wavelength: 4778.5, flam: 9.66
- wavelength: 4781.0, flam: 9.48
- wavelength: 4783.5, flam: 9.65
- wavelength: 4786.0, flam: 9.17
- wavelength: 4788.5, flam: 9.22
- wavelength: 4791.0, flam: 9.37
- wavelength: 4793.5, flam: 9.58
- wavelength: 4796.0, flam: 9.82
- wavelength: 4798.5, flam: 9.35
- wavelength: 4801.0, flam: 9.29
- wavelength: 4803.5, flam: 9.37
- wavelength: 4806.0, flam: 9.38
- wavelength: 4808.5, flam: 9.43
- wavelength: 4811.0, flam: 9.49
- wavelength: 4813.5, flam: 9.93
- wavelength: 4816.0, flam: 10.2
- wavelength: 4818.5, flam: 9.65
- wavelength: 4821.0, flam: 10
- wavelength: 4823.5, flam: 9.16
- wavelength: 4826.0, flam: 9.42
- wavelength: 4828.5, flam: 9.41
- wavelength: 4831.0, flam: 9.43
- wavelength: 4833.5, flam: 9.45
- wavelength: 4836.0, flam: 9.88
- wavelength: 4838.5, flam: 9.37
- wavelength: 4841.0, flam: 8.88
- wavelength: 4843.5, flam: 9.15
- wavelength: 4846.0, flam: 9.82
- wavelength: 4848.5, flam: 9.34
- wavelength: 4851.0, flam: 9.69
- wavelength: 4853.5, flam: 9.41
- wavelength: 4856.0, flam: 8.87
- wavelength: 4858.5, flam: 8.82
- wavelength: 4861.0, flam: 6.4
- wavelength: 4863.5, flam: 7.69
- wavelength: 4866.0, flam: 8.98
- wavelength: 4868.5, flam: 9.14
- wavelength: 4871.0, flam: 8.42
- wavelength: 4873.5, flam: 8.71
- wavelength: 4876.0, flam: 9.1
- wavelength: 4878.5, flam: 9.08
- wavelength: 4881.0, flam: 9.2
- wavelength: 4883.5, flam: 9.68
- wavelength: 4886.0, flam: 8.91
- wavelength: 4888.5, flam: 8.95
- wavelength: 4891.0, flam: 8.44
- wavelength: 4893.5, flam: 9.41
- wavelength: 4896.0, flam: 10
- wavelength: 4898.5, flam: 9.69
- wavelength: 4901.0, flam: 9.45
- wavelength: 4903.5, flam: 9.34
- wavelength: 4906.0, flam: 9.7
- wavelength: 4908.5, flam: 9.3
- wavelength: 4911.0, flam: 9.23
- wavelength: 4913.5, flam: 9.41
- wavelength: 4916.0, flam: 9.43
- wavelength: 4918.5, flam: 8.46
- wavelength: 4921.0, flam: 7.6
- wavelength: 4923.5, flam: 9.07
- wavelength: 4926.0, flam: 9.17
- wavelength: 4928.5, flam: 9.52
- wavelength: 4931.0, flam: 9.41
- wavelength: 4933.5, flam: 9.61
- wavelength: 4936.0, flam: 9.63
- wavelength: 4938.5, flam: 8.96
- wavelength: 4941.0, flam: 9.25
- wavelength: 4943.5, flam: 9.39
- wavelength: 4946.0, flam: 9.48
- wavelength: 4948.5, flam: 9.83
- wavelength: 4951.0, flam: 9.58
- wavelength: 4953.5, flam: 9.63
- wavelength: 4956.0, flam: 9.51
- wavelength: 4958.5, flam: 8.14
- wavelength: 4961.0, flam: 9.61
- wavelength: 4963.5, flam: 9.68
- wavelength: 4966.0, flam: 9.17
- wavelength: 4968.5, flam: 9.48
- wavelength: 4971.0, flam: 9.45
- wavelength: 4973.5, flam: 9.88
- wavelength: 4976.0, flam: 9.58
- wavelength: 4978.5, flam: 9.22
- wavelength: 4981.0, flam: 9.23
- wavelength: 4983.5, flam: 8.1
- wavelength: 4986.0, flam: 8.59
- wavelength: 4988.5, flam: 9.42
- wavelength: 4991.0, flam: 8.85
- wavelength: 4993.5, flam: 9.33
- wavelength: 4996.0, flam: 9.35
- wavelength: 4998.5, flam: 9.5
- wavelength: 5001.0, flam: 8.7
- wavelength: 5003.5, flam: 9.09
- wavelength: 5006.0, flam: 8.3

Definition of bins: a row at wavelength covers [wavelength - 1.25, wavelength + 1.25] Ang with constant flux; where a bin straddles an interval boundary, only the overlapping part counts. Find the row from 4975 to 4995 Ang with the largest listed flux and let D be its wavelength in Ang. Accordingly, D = 4976.0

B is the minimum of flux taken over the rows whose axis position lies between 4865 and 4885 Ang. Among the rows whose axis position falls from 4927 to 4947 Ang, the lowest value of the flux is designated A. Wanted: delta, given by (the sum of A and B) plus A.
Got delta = 26.3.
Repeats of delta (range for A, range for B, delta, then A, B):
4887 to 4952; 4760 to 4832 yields 24.4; 7.6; 9.16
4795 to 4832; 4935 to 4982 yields 26.5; 9.16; 8.14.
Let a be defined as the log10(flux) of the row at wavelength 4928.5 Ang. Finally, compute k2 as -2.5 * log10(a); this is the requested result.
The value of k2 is 0.023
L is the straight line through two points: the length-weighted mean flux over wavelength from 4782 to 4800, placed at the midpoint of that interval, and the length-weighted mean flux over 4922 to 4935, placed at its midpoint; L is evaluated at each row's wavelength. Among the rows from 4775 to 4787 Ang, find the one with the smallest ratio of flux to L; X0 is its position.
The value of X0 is 4786.0 Ang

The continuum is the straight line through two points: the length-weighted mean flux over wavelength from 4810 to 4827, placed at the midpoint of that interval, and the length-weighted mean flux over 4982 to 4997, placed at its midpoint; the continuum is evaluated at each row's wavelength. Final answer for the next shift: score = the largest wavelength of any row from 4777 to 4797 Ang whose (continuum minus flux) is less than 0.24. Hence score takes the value 4796.0 Ang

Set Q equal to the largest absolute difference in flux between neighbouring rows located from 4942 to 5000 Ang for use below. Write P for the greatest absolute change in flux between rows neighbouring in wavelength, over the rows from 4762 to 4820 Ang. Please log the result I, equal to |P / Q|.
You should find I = 0.4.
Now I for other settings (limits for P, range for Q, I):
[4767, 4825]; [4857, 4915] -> 0.3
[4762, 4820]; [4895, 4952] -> 0.4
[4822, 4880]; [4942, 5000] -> 1.6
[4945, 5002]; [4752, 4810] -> 2.7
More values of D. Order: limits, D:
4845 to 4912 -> 4896.0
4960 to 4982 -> 4973.5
